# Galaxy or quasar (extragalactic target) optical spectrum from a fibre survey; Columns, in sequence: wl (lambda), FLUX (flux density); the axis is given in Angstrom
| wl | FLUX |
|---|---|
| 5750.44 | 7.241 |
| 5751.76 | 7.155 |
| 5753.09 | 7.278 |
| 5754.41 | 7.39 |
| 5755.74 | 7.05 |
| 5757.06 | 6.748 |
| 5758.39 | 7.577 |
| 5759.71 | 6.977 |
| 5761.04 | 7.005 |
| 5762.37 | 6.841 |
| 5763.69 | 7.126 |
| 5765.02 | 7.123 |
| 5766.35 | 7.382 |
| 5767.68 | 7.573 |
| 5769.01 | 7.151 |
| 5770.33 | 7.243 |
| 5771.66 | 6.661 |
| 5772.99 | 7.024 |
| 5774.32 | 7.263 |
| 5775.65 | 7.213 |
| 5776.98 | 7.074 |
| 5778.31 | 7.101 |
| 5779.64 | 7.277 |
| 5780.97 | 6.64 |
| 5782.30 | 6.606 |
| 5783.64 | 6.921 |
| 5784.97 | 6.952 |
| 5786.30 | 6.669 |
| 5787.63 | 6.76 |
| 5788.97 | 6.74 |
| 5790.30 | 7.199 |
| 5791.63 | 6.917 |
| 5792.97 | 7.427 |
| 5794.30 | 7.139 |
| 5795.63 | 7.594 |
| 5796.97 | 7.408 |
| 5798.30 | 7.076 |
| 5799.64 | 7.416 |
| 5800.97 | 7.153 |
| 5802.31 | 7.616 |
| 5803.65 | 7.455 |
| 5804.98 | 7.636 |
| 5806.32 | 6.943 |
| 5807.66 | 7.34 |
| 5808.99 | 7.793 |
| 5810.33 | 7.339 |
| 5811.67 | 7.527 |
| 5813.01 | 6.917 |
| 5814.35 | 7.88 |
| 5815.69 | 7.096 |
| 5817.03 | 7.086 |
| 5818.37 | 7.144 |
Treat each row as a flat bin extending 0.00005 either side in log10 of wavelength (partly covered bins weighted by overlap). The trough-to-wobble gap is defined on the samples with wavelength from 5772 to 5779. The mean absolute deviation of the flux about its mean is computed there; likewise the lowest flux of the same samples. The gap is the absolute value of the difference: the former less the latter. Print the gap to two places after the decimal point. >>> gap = 6.94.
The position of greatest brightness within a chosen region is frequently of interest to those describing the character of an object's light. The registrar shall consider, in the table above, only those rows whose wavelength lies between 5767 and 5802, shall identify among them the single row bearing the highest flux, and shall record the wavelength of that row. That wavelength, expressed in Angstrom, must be 5795.63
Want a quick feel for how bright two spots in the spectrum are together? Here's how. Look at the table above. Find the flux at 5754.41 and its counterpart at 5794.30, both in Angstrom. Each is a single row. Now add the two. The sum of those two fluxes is 14.5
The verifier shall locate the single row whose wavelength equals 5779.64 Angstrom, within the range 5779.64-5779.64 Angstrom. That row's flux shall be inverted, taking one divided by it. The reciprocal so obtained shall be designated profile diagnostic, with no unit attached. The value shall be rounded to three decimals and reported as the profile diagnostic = 0.137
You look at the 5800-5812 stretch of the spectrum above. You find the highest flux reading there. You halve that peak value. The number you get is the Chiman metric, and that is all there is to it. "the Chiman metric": 3.90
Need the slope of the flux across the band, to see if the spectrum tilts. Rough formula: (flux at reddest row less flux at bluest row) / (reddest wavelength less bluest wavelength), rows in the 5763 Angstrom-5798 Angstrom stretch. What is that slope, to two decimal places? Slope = 0.01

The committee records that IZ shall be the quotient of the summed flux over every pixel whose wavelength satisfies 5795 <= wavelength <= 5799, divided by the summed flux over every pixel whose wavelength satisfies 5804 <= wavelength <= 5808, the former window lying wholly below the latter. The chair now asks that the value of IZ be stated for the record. 1.01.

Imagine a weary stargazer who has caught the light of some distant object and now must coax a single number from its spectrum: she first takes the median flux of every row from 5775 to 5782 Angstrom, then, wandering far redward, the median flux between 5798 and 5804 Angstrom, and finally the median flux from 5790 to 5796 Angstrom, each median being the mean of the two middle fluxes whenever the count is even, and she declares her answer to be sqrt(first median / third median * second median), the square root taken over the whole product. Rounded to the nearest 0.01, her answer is 2.70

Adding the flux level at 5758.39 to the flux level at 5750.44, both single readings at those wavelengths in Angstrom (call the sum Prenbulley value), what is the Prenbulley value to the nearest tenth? 14.8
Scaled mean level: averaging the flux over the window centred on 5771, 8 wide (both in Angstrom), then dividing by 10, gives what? 0.715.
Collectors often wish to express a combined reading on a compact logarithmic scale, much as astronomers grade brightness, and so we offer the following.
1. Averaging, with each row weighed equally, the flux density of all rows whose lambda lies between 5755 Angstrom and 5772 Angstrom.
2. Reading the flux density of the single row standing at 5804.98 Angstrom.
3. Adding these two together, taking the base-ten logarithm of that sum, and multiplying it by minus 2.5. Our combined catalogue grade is -2.92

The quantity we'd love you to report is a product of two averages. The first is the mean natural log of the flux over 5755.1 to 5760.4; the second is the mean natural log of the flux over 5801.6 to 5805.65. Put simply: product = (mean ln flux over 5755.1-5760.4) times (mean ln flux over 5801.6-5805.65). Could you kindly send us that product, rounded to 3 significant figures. 3.96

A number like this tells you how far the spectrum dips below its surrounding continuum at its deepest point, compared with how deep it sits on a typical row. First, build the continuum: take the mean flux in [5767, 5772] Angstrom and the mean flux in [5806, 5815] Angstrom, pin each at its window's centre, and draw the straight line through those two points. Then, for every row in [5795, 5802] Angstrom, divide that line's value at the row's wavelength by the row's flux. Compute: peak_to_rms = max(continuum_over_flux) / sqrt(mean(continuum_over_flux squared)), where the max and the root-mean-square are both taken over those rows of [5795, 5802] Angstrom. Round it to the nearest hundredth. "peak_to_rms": 1.03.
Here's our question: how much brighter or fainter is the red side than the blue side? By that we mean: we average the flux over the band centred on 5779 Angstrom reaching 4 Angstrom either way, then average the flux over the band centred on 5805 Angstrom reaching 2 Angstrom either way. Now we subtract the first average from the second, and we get 0.36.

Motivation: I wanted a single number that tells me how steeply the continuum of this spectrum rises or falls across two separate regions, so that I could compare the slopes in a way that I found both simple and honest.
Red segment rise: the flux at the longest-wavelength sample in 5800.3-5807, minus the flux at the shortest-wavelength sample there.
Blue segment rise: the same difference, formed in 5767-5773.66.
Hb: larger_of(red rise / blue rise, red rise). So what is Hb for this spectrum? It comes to 0.38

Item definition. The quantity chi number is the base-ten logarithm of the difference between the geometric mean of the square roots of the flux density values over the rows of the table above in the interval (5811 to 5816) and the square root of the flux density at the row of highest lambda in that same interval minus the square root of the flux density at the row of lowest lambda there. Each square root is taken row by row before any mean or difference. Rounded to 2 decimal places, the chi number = 0.45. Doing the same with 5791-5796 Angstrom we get 0.41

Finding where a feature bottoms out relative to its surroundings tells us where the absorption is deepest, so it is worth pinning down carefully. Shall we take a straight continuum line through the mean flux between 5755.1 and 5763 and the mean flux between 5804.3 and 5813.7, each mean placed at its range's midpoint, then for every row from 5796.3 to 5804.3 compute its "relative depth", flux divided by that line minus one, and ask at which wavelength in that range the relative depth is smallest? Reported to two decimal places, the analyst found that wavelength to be 5798.30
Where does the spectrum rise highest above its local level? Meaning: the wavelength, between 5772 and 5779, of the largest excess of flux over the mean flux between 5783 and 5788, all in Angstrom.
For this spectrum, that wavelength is 5774.32 Angstrom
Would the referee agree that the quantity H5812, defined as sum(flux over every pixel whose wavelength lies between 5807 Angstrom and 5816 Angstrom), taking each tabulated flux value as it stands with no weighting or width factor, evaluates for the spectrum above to 52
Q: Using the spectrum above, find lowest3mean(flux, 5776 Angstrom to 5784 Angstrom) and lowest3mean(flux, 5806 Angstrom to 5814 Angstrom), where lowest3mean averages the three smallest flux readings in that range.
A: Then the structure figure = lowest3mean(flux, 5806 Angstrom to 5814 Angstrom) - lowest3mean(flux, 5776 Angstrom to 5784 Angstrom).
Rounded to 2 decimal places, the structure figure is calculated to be 0.34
